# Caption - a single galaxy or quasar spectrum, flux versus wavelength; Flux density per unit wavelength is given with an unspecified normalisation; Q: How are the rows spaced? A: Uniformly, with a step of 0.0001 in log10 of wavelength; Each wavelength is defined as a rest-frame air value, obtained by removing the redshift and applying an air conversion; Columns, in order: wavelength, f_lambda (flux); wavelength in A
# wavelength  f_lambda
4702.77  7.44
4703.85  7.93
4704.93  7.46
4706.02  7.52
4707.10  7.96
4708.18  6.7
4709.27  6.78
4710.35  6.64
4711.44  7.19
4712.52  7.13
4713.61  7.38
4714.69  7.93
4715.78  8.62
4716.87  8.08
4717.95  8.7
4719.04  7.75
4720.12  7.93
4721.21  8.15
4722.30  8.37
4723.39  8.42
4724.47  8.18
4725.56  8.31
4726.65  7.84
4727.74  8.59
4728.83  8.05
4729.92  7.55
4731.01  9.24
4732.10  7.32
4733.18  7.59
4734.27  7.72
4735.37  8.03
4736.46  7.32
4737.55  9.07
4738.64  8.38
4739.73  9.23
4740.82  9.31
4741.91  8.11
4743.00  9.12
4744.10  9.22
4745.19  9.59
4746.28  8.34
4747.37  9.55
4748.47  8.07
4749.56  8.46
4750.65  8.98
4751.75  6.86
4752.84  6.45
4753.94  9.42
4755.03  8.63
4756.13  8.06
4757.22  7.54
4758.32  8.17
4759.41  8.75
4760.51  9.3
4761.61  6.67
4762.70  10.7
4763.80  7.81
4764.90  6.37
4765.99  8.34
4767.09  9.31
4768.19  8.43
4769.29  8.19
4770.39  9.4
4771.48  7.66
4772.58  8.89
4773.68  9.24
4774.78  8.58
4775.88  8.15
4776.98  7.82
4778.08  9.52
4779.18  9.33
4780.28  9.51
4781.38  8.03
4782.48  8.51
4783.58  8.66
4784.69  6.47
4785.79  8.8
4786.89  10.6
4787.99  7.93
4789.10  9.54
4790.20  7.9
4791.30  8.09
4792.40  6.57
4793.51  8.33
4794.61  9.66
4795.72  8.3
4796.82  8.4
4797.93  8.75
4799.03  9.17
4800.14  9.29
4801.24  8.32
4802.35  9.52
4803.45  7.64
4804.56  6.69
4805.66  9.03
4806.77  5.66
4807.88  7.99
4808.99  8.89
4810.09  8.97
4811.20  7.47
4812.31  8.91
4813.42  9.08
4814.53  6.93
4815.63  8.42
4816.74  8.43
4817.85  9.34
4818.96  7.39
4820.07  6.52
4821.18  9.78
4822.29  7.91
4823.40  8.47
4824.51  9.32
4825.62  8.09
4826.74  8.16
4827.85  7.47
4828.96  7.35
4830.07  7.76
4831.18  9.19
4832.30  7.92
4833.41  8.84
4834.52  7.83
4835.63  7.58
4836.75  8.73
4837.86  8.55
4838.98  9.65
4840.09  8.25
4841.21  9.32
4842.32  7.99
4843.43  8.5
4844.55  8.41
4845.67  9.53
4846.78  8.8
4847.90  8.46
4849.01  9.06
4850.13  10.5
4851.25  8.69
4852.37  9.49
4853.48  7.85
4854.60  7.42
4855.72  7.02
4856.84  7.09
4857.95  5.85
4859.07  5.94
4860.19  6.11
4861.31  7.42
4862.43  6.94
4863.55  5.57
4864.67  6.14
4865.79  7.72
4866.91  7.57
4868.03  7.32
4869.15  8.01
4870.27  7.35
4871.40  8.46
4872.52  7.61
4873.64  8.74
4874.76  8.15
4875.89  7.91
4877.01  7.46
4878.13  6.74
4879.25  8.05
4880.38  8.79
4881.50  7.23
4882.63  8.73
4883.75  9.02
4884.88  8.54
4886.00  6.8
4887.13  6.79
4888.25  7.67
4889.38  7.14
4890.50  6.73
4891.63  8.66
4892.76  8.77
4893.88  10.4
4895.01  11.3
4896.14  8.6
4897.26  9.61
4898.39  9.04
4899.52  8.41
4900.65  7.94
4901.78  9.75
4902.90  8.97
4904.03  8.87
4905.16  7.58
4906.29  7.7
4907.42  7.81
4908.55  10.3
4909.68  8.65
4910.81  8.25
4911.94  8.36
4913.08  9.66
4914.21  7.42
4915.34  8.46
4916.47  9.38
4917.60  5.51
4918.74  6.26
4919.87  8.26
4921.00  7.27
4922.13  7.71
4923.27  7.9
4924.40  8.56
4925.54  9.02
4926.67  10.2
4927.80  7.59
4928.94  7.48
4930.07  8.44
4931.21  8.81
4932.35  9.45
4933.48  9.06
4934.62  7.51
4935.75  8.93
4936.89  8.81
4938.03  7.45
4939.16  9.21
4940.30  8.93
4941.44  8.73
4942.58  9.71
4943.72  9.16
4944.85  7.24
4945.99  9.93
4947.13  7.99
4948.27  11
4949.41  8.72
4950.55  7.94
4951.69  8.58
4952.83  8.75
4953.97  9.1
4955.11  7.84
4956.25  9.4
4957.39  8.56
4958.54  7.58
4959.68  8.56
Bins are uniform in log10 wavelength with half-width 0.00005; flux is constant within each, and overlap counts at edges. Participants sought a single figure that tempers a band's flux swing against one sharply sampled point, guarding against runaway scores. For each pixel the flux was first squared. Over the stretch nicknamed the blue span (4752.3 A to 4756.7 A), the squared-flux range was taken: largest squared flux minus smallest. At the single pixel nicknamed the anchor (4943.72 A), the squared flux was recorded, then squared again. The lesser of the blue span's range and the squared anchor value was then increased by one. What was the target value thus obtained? 48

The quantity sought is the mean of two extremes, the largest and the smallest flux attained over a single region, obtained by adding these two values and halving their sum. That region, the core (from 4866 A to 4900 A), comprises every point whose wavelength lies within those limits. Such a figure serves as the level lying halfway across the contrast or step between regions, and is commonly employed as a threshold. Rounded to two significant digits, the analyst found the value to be 9.0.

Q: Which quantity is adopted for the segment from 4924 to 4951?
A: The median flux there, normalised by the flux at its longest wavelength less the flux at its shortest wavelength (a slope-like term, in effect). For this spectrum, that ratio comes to -14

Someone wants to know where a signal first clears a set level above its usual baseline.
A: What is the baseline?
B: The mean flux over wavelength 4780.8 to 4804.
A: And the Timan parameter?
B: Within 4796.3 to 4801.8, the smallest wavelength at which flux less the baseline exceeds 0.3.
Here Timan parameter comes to 4799.03 A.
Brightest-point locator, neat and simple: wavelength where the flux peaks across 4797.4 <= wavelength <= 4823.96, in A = 4821.18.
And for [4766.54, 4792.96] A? 4786.89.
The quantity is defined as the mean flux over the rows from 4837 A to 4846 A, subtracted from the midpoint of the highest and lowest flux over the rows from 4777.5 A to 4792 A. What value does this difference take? -0.2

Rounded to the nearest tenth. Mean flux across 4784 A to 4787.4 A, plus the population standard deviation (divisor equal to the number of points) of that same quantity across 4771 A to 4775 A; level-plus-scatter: 9.2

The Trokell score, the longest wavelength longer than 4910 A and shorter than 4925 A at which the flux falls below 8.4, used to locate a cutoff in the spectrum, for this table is 4923.27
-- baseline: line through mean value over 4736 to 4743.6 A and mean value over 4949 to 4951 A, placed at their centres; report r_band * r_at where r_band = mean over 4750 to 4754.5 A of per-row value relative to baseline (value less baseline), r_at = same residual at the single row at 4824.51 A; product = -0.56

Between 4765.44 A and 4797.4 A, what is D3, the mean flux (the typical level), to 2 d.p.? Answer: 8.56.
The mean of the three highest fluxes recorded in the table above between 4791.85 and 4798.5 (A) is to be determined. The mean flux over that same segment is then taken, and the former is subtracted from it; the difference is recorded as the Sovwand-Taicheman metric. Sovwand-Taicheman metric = -0.60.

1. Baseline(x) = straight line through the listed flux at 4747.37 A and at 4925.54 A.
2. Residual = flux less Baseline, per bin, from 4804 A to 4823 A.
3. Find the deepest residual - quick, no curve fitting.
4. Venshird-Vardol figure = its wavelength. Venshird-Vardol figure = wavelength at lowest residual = 4806.77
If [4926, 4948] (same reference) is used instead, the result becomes 4944.85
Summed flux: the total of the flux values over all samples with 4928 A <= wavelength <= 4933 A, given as 34.2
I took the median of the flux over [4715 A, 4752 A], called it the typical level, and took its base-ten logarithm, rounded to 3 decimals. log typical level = 0.920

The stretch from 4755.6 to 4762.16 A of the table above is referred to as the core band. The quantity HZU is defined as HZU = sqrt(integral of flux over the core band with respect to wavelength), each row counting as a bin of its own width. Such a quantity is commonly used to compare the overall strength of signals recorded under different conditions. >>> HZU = 7.3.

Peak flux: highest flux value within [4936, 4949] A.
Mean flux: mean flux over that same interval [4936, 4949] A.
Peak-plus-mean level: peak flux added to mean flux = 19.9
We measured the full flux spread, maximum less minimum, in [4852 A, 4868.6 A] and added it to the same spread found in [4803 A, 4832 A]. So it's 8.0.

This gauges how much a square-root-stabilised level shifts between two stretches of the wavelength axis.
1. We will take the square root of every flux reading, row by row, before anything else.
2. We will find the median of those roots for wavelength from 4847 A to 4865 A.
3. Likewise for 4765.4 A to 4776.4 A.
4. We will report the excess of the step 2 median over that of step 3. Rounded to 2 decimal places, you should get -0.22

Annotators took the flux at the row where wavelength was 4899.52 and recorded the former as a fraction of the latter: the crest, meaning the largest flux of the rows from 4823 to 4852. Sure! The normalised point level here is 0.80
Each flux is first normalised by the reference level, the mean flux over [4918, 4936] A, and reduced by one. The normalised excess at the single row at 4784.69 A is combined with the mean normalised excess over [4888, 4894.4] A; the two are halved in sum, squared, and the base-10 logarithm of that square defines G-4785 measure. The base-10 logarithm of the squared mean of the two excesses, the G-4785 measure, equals -1.9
